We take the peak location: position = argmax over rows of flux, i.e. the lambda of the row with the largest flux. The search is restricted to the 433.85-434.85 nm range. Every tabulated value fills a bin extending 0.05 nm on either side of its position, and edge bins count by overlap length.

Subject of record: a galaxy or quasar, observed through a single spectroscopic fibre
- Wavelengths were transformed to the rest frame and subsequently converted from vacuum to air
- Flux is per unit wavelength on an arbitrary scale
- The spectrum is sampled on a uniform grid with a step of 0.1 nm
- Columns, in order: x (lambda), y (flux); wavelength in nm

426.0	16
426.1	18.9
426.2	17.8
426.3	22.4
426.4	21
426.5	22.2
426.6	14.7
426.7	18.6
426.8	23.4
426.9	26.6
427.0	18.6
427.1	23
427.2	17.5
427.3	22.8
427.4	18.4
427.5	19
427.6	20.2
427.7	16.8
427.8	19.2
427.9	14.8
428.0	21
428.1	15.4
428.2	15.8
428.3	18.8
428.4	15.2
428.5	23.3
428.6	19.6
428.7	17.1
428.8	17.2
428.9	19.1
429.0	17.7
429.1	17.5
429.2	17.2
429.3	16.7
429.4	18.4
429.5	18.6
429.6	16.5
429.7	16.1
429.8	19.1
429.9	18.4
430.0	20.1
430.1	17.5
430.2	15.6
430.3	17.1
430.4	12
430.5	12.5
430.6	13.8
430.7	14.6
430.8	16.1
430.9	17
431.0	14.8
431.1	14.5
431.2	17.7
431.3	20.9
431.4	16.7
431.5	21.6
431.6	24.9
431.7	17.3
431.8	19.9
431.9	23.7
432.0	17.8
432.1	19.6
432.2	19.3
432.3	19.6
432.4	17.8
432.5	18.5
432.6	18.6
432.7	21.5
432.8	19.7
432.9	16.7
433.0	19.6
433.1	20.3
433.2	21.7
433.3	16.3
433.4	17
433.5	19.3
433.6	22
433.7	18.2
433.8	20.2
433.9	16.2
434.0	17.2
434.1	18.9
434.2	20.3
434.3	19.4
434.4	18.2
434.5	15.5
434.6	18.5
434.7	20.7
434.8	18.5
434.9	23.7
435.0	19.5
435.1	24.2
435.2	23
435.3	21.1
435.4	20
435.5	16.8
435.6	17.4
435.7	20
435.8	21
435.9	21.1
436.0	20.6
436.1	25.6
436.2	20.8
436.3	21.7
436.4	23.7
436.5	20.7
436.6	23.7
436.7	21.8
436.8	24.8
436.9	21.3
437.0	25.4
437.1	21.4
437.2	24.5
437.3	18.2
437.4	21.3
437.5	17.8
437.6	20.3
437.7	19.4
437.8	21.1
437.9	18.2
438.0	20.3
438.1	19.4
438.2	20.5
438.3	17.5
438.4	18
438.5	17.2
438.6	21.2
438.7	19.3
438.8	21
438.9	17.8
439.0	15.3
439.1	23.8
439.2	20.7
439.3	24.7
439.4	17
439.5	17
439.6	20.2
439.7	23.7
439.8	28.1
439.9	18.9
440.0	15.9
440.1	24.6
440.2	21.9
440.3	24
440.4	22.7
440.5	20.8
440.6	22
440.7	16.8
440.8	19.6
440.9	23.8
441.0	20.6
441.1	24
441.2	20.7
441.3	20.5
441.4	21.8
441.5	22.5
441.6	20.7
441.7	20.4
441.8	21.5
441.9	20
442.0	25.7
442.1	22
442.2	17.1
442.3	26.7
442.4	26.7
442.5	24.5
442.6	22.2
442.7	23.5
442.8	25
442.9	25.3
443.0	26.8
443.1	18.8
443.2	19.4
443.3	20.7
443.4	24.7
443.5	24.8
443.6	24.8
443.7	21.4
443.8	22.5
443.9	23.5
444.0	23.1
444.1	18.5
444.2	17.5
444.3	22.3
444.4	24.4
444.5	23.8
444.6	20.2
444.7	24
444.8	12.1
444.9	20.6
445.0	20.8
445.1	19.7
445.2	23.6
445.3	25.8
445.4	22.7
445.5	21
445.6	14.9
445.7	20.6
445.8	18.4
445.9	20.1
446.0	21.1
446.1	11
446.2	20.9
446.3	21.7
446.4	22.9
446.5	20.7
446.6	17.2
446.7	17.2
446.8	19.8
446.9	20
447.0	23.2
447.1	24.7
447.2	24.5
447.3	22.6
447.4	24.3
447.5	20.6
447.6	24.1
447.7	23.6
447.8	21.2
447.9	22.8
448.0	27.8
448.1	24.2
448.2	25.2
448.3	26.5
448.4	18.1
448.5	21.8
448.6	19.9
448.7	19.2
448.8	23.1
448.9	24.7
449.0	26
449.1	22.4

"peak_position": 434.7 nm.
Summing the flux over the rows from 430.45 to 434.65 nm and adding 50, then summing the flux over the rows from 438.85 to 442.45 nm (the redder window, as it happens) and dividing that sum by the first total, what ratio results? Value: 0.93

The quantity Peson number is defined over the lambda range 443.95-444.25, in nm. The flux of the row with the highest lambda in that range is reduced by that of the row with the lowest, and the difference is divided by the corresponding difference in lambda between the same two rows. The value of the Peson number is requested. -28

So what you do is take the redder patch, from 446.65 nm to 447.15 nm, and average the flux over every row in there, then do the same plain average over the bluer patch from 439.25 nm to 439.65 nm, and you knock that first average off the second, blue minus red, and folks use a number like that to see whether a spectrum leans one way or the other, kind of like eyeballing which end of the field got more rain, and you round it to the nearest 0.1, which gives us -1.3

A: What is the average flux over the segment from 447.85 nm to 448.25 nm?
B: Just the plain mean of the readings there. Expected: 25.0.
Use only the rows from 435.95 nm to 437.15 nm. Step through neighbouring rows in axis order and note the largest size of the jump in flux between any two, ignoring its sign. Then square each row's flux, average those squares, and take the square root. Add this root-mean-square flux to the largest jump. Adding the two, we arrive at 28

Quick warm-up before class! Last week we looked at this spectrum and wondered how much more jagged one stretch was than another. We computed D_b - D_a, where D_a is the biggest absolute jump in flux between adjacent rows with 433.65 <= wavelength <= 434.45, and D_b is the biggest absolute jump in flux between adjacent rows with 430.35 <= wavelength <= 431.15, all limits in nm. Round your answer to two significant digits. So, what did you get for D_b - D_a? -1.8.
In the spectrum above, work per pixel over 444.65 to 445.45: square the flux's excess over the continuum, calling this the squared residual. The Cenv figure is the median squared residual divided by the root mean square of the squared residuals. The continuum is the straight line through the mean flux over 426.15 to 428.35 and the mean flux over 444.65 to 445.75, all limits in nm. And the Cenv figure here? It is 0.26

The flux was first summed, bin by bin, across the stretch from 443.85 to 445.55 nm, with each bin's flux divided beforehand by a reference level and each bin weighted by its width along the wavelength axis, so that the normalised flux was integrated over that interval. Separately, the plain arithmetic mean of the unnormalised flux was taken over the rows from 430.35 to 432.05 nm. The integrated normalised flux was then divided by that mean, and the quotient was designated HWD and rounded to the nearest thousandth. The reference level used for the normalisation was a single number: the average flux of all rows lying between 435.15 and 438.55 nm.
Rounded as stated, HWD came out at 0.101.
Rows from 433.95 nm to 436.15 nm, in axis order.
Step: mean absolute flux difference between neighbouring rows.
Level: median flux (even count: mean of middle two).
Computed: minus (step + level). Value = -22.2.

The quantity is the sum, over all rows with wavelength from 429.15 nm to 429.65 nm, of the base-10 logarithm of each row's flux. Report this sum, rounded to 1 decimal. 6.2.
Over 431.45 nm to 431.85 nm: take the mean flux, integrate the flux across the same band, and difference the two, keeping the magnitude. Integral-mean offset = 13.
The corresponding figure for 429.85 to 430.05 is 15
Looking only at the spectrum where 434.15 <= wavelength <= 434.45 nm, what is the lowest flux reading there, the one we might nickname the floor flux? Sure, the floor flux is 18.2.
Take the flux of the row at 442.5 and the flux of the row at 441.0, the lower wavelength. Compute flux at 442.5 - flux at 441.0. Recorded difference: 4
